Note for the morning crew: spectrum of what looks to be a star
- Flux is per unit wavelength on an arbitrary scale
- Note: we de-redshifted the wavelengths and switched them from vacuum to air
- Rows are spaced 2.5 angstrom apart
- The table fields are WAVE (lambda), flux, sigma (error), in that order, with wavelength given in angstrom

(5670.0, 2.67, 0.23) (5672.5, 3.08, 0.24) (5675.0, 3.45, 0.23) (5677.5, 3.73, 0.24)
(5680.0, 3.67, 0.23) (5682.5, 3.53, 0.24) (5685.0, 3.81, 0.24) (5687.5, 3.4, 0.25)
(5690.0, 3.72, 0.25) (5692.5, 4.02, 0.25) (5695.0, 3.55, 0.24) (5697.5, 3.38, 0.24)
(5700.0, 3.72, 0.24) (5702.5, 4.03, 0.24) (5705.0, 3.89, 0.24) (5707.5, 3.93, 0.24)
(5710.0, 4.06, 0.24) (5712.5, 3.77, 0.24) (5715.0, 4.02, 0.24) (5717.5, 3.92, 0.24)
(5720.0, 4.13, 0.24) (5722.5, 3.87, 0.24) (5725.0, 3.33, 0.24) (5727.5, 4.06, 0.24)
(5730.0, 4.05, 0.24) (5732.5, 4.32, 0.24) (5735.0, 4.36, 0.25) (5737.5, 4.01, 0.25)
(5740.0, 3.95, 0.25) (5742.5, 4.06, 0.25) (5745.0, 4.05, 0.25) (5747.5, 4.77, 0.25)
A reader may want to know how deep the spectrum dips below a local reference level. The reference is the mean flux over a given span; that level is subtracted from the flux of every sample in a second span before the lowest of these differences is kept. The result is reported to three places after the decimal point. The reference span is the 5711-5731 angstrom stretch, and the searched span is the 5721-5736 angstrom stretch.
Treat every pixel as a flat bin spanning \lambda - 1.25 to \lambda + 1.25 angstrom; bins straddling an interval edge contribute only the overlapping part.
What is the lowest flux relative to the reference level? -0.564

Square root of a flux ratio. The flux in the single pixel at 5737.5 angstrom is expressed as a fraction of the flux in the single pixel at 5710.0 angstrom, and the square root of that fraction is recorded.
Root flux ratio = 0.99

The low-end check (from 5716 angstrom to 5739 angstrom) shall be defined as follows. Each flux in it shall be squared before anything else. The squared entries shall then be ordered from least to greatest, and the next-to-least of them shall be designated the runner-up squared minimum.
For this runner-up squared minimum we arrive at 15.0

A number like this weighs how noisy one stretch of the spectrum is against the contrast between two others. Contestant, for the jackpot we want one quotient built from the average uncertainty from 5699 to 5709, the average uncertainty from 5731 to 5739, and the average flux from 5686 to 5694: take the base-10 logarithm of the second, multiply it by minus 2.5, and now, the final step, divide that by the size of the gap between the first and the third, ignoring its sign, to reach 0.438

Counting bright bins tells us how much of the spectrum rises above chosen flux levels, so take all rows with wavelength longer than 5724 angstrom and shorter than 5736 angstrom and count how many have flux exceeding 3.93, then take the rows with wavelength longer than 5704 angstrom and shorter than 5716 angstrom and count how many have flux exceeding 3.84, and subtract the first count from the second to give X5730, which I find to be 0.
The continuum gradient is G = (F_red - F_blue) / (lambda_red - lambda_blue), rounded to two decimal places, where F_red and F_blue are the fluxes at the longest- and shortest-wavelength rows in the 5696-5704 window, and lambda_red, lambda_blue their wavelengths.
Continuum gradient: 0.13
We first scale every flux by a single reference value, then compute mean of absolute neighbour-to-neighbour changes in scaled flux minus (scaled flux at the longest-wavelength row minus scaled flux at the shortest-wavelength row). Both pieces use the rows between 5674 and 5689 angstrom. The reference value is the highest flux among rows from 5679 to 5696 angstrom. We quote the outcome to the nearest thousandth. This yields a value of 0.071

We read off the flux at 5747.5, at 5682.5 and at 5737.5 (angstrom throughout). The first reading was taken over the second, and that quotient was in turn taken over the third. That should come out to 0.337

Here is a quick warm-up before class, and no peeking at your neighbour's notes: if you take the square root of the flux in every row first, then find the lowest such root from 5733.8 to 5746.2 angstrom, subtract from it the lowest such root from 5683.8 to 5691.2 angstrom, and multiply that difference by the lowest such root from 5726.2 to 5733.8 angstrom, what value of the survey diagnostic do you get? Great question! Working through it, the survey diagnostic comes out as 0.29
